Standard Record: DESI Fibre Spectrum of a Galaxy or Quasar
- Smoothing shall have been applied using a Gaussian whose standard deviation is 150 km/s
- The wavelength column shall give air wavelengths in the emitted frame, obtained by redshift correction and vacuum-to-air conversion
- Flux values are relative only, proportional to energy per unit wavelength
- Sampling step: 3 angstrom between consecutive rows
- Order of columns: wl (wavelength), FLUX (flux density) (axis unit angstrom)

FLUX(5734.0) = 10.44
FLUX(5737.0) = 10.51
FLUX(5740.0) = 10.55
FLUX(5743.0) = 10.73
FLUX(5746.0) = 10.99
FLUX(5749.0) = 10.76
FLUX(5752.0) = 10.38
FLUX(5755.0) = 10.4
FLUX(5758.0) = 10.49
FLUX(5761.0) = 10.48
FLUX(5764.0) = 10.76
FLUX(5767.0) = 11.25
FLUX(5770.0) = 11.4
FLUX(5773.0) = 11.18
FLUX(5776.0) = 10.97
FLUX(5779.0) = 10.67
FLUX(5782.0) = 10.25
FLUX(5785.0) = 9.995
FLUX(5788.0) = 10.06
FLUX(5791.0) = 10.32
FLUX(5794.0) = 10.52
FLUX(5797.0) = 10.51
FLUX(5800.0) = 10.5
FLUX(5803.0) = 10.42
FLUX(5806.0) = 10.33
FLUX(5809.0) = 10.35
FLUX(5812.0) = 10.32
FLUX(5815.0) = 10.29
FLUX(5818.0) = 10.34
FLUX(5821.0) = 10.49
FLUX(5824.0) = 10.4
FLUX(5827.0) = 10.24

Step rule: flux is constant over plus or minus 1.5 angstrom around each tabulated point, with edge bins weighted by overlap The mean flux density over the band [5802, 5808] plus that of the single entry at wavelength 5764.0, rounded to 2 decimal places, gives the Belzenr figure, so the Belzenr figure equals 21.13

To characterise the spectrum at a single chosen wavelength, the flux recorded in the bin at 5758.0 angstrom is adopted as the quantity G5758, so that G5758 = 10.49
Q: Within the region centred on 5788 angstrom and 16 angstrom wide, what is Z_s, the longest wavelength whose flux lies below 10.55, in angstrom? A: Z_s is 5794.0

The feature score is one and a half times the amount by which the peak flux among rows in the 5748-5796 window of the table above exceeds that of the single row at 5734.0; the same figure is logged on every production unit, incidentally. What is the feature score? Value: 1.4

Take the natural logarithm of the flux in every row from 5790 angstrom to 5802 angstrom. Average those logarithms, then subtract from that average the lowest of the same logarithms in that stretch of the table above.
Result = 0.014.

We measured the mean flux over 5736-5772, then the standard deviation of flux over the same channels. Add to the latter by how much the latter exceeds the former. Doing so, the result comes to -10.1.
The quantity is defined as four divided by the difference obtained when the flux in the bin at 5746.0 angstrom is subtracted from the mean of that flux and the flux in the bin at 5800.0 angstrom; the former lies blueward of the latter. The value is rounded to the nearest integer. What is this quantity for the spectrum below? -16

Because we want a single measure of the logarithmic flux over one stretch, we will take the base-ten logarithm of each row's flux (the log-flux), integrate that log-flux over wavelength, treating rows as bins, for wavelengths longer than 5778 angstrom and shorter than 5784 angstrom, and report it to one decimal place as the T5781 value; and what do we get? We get 6.1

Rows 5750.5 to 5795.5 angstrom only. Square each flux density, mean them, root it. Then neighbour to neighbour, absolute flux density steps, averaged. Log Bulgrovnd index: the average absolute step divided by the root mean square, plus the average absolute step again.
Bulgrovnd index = 0.23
